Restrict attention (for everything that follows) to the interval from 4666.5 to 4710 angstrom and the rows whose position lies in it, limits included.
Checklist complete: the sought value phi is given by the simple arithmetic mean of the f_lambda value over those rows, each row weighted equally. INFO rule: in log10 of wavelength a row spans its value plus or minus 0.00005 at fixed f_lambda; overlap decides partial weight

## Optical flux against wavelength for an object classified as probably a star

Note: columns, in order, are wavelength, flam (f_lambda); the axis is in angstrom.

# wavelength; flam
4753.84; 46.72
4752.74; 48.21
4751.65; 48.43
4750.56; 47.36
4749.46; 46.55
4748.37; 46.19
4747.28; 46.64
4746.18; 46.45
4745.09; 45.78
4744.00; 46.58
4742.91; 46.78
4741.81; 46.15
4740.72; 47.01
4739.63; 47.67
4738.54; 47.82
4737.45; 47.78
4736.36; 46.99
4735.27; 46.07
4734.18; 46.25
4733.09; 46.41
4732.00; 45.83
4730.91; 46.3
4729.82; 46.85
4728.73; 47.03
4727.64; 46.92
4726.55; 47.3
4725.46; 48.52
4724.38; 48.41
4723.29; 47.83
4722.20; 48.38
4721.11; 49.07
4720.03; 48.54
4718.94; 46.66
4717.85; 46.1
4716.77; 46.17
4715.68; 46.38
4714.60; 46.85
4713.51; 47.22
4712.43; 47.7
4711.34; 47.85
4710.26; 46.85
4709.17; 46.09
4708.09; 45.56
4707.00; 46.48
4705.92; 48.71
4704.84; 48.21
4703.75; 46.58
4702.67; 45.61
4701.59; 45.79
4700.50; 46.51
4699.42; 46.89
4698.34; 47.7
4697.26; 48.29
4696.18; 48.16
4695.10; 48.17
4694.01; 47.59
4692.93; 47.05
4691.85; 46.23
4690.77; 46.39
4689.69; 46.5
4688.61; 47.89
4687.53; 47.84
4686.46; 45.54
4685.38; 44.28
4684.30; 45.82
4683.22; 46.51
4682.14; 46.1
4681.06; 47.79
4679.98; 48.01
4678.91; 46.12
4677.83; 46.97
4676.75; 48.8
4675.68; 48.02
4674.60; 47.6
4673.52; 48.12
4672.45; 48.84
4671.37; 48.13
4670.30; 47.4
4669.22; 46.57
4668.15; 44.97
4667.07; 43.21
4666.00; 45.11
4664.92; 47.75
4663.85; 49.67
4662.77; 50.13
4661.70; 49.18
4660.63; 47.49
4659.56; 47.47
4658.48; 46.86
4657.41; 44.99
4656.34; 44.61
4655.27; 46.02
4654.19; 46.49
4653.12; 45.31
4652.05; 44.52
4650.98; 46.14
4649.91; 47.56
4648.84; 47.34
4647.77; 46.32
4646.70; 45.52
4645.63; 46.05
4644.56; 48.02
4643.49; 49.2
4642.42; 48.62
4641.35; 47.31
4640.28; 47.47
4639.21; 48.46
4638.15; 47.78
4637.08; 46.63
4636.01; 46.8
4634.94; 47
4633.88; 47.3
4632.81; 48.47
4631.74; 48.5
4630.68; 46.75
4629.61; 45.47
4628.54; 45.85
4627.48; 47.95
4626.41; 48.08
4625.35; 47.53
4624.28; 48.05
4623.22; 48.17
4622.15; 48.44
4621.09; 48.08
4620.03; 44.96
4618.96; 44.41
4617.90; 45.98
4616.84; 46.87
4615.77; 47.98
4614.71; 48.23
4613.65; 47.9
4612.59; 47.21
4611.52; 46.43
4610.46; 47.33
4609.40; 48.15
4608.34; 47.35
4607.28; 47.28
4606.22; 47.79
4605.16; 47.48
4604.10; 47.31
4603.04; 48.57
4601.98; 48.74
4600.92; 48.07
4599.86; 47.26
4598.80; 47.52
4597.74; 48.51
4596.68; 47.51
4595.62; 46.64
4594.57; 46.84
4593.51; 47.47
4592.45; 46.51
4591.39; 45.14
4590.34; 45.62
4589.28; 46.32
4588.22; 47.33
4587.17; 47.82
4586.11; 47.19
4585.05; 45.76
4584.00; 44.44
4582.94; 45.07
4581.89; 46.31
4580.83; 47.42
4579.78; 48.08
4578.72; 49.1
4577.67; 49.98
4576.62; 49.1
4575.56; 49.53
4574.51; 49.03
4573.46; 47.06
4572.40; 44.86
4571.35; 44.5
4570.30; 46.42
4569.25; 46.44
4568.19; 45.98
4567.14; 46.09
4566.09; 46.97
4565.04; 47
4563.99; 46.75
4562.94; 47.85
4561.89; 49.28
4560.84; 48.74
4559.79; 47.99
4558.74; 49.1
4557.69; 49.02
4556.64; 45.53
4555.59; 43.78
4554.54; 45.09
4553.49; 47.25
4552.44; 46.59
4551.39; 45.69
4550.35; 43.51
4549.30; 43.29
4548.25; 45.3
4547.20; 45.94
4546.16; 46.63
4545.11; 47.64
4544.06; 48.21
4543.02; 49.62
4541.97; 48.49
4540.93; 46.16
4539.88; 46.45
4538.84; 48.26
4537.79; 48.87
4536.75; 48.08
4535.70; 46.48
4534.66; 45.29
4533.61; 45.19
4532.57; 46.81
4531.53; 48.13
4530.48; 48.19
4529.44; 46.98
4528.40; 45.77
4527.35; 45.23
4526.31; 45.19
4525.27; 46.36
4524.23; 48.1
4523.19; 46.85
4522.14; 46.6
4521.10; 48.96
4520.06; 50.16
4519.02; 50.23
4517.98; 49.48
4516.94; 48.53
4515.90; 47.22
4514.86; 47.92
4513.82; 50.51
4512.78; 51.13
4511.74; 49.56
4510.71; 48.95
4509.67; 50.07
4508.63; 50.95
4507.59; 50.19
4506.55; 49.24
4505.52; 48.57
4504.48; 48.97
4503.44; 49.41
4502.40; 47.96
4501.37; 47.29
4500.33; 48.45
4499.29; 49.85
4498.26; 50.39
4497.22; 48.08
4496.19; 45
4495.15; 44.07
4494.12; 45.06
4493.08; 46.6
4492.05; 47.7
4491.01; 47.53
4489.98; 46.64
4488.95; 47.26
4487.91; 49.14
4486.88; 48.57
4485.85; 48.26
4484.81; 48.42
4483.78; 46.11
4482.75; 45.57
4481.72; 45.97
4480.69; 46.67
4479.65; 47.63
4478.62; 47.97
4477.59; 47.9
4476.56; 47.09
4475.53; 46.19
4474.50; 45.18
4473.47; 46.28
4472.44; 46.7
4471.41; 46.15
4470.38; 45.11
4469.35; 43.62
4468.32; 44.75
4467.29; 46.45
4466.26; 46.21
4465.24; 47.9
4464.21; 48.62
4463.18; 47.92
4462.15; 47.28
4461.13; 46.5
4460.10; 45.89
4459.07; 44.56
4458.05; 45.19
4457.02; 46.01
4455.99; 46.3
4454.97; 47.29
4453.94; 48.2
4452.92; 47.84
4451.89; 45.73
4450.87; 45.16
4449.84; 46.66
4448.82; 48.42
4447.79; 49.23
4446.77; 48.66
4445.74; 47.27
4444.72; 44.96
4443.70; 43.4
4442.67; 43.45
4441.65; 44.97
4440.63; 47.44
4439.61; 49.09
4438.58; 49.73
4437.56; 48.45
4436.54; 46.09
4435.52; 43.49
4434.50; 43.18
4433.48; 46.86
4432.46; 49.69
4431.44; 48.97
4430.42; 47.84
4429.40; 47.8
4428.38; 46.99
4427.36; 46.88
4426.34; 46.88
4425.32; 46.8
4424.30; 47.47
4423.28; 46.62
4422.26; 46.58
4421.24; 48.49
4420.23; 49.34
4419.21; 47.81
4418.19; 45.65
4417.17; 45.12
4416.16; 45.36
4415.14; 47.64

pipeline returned 46.93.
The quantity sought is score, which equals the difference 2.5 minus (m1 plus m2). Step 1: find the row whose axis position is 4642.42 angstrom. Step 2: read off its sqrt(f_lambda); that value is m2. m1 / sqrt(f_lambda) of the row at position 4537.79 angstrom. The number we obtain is -11.5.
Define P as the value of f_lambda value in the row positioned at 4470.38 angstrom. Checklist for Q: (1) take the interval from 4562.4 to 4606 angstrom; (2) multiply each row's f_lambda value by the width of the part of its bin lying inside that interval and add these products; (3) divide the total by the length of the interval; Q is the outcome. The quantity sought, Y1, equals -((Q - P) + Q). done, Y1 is -49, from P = 45.11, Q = 47.1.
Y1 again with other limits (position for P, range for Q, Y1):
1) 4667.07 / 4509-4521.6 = -56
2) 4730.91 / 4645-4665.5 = -47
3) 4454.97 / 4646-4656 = -45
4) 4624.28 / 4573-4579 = -50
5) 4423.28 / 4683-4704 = -47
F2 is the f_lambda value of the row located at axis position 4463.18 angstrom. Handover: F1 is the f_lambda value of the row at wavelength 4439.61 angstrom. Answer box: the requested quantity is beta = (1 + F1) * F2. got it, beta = 2400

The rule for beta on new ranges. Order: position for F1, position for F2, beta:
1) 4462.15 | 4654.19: 2245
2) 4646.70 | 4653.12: 2108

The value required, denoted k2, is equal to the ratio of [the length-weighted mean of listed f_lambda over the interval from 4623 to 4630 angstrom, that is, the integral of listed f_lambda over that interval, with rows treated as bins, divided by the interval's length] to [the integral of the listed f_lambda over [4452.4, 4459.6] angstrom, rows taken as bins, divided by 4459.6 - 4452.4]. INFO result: 1.02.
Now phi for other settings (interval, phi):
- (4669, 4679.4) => 47.66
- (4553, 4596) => 46.99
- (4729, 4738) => 46.56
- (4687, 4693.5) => 46.98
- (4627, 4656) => 46.99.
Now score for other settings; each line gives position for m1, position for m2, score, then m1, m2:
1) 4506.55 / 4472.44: -11.4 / 7.02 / 6.83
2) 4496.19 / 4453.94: -11.2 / 6.71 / 6.94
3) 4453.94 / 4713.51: -11.3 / 6.94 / 6.87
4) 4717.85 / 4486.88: -11.3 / 6.79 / 6.97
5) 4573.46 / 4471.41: -11.2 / 6.86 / 6.79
